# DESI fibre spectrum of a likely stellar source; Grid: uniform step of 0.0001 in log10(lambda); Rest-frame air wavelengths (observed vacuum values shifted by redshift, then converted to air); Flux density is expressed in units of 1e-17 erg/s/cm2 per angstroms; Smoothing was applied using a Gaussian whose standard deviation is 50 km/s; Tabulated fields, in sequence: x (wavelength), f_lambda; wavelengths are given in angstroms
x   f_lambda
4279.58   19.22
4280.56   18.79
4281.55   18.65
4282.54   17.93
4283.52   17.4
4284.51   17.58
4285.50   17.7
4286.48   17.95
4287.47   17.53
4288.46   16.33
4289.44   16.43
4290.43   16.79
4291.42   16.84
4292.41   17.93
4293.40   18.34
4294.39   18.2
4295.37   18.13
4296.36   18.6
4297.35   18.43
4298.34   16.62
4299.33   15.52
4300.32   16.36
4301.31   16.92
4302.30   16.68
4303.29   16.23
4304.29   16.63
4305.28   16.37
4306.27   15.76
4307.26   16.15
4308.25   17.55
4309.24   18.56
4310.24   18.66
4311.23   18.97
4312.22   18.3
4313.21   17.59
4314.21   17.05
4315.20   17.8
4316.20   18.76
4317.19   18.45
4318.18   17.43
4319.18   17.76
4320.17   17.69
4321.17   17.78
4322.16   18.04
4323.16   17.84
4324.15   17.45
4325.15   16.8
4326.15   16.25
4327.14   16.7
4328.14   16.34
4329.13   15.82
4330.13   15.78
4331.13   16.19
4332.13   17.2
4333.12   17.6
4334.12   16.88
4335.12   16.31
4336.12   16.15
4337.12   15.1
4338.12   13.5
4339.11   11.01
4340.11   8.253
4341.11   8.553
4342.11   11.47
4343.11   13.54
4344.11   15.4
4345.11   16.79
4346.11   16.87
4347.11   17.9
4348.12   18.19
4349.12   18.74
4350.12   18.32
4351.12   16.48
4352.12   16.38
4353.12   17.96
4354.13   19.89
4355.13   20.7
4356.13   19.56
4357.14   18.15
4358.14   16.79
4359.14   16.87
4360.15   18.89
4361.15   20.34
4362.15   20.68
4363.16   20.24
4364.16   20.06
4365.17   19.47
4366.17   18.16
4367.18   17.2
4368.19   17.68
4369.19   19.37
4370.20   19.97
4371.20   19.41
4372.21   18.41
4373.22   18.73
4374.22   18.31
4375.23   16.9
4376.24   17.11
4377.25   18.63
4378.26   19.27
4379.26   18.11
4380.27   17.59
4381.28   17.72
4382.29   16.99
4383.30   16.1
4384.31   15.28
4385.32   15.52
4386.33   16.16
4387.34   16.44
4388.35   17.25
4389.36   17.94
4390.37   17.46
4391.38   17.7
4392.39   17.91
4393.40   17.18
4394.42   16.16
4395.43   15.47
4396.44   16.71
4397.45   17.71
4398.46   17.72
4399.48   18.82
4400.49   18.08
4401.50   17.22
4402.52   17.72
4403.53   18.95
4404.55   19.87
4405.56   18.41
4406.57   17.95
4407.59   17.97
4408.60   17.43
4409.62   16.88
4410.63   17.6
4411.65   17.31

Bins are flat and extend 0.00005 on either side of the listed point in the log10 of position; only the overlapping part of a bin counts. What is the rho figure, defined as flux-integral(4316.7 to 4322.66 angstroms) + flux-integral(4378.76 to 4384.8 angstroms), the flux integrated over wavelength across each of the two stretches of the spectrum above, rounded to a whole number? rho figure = 209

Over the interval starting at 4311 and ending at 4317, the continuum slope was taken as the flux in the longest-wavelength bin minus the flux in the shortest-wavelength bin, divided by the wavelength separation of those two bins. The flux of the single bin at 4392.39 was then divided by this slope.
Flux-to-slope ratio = -424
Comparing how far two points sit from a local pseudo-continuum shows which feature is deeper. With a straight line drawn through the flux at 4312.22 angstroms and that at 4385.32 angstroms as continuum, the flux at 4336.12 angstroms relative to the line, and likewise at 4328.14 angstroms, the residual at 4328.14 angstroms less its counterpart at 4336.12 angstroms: 0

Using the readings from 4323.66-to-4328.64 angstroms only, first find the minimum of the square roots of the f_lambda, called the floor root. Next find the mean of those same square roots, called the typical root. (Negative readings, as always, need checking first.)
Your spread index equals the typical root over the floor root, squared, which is 1.028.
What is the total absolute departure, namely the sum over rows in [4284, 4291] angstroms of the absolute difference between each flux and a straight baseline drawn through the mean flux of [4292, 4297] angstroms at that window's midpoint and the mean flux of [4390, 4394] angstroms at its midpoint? 8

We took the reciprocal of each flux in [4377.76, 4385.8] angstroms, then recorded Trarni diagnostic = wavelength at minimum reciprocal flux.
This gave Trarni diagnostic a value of 4378.26 angstroms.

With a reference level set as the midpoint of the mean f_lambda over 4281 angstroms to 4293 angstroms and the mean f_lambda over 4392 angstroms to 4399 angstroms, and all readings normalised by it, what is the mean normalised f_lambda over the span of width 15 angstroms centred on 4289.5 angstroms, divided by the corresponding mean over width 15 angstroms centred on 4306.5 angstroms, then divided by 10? 0.103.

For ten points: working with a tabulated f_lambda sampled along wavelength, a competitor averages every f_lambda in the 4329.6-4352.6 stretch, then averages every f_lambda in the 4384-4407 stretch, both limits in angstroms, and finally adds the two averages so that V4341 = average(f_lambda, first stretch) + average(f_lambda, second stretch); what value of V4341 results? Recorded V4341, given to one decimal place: 32.7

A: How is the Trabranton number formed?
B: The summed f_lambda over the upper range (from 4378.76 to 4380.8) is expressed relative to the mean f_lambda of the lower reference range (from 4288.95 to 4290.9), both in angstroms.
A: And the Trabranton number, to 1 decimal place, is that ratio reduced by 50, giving -47.9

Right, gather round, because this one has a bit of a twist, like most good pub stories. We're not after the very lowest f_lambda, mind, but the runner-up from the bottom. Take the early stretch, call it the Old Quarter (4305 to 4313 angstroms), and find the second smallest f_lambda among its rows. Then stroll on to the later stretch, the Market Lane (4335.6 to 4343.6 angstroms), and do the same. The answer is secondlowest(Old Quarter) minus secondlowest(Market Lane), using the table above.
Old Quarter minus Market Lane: 7.6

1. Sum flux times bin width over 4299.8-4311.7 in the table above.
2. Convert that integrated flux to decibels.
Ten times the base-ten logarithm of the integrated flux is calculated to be 23.1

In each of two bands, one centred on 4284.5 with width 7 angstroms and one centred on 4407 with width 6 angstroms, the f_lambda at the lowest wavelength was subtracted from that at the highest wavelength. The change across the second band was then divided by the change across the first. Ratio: 2.7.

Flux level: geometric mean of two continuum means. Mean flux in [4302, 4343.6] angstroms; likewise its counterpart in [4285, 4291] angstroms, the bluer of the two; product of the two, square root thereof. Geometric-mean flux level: 16.7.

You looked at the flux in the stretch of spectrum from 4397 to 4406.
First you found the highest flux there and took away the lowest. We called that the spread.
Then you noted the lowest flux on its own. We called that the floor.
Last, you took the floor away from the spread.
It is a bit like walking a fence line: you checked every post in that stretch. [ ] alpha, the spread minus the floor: -14.6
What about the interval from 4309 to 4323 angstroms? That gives -15.1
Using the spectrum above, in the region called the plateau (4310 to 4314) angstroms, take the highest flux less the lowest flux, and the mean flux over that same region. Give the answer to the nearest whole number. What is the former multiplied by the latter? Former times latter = 25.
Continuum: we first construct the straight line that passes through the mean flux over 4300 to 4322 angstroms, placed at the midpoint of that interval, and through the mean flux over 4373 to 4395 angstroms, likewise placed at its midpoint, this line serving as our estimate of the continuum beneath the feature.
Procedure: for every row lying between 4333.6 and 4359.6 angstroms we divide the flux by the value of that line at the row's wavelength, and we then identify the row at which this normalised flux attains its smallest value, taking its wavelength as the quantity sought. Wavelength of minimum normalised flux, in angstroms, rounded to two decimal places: 4340.11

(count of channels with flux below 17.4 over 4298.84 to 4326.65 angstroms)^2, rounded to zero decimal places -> 144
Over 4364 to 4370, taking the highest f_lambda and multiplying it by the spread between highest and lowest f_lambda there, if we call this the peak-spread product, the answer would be 57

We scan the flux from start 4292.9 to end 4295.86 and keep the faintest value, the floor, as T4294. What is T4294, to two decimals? 18.13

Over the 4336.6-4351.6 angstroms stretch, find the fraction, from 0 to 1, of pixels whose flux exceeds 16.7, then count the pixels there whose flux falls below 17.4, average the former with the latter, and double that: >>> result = 11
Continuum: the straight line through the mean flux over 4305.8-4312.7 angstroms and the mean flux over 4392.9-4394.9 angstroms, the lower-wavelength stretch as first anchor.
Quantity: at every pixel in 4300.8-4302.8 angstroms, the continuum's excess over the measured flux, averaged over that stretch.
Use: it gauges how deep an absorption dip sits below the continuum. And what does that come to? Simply 1.0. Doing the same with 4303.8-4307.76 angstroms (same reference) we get 1.5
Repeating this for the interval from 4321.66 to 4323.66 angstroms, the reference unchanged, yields -0.4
